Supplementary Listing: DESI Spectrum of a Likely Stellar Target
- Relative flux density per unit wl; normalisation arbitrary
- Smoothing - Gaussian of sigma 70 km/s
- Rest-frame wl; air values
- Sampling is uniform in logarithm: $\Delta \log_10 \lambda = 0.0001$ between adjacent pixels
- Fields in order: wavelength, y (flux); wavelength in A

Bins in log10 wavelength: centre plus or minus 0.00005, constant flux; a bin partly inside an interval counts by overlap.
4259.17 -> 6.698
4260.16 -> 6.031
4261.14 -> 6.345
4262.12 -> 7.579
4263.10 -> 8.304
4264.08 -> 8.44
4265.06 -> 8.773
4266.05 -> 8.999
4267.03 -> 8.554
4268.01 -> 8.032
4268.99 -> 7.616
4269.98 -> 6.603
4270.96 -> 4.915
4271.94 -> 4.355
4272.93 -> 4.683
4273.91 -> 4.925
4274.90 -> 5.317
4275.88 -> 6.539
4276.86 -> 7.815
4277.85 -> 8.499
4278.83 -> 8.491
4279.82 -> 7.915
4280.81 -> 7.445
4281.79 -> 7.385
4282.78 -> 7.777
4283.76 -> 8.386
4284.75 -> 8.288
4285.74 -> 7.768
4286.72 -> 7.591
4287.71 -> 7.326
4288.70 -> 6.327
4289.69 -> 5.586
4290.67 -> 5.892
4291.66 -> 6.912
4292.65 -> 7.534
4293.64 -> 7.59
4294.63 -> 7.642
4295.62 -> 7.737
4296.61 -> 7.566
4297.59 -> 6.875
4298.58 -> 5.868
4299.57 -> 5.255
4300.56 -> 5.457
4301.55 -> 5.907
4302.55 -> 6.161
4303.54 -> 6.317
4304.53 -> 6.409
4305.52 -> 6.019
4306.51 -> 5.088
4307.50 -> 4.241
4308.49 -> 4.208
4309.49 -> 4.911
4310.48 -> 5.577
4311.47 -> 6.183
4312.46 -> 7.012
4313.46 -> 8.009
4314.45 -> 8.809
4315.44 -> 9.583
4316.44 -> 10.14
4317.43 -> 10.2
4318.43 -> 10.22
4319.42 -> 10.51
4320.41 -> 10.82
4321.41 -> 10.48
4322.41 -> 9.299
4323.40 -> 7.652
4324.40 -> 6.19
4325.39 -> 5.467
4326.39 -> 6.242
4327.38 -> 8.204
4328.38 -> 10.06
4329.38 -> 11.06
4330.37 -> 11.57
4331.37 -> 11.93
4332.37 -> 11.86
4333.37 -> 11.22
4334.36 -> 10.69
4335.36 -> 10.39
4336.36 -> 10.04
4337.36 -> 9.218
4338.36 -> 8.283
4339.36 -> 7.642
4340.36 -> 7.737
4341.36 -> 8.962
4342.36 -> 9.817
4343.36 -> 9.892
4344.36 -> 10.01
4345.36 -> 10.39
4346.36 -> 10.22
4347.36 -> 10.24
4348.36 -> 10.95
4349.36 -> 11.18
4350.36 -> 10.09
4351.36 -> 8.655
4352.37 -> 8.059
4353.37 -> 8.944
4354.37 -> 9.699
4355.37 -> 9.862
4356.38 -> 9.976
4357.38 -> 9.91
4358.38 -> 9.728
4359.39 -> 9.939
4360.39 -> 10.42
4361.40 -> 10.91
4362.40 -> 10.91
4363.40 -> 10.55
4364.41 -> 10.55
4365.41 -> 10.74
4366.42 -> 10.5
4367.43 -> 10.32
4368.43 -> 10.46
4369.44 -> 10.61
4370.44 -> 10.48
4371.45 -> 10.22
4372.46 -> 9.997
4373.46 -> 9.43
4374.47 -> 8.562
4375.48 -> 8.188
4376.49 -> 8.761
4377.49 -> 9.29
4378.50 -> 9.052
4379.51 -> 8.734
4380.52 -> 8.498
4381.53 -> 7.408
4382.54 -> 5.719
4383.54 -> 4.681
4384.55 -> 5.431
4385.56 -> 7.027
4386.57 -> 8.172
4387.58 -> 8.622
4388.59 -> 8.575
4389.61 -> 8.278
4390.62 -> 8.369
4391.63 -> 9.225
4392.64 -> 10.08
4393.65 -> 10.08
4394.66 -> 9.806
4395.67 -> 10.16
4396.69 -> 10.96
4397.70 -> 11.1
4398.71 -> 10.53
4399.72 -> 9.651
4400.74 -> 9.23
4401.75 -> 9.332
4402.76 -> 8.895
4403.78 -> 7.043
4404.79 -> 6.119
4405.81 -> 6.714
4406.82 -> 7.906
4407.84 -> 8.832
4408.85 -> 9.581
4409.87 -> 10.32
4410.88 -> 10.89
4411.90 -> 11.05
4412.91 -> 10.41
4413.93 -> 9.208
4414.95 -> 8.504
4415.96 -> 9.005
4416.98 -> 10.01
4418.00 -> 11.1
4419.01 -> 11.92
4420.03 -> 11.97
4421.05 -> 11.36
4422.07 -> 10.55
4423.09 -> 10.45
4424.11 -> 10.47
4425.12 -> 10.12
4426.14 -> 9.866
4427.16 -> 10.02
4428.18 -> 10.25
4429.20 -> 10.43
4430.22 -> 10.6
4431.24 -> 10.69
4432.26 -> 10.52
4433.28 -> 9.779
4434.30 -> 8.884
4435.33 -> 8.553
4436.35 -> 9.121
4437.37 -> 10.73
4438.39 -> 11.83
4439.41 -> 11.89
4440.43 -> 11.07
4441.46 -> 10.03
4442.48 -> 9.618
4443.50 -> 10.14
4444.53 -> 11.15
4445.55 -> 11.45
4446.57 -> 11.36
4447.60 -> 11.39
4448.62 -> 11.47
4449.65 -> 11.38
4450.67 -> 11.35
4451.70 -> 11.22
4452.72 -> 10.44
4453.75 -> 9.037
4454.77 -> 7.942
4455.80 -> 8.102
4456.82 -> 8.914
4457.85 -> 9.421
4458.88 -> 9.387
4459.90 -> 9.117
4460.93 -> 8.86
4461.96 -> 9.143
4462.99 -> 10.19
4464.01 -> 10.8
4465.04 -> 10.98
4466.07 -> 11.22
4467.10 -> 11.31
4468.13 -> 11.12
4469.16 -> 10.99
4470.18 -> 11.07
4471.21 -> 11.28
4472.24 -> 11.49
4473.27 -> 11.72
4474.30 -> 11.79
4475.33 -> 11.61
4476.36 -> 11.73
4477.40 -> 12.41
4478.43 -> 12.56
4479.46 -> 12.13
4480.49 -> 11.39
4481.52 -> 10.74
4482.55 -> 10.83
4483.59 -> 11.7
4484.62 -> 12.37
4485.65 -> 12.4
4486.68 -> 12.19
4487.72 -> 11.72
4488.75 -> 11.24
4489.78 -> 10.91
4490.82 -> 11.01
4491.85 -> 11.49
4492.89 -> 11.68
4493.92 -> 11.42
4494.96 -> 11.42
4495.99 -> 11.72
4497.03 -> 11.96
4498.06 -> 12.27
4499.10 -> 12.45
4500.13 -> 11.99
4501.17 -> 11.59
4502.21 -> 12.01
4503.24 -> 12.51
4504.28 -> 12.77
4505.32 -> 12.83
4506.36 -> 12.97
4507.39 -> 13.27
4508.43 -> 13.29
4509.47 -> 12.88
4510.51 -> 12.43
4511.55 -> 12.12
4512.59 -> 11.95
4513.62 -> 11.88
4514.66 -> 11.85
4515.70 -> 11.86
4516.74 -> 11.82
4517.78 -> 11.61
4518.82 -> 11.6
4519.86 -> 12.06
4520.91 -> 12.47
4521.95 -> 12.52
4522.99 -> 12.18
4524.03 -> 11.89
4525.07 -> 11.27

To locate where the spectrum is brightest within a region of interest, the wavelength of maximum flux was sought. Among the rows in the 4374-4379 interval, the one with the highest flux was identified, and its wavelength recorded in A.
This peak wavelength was 4377.49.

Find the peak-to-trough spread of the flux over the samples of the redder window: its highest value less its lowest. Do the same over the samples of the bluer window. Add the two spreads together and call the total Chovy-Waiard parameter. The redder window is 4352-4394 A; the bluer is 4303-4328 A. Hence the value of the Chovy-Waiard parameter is 12.8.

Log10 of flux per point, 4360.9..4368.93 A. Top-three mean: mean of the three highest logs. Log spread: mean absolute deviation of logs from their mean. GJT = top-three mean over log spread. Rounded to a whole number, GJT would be 144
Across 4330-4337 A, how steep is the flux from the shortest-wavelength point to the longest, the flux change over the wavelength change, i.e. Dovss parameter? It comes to -0.255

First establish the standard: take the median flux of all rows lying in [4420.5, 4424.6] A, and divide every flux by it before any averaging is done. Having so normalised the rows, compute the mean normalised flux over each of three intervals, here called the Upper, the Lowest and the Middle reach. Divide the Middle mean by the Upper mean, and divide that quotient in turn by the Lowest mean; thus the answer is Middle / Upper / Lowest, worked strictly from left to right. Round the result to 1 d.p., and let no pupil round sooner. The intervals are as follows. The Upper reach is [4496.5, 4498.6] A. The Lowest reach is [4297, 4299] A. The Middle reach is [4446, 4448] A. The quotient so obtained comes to 1.5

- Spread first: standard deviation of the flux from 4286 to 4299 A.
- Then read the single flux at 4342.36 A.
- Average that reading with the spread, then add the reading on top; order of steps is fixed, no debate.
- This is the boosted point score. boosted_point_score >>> 15.1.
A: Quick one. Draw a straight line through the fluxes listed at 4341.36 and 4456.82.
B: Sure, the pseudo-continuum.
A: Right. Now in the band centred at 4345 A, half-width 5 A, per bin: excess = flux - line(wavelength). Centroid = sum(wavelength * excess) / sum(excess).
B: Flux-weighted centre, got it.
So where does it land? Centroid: 4347.3 A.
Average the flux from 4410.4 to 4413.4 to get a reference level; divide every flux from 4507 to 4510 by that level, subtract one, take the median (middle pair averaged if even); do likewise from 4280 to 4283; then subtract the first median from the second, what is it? -0.54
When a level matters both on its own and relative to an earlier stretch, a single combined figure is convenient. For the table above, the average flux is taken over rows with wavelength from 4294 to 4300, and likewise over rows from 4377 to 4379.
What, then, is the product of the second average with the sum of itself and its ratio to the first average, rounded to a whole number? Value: 96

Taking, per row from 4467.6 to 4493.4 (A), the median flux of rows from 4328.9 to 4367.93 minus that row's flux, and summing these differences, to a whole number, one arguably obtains -34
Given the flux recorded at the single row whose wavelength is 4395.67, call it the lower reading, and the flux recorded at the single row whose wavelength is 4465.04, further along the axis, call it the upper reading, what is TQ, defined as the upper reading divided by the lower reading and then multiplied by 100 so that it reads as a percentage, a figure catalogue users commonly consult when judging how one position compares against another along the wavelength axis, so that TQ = 108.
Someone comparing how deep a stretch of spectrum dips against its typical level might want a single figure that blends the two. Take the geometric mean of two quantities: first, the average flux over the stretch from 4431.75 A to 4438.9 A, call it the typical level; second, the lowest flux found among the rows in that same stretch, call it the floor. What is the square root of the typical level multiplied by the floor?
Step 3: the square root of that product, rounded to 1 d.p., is 9.2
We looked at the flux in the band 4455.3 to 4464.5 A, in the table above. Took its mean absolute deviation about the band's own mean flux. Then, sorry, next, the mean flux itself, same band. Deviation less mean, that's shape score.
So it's -8.8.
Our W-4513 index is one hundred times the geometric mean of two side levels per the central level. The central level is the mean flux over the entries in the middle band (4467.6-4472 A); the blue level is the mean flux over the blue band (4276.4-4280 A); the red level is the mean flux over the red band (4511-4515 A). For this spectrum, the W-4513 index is 89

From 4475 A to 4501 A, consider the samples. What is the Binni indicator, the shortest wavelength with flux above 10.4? 4475.33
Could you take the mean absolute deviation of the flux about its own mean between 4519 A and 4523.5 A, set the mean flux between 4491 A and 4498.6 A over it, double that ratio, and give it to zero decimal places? 125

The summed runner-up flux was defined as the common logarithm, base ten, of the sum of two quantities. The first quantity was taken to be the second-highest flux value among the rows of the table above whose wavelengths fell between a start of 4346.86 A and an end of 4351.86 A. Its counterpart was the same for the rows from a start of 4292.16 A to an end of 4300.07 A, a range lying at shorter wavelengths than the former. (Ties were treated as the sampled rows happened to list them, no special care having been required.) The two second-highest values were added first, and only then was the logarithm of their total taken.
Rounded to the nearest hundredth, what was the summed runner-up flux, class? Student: 1.27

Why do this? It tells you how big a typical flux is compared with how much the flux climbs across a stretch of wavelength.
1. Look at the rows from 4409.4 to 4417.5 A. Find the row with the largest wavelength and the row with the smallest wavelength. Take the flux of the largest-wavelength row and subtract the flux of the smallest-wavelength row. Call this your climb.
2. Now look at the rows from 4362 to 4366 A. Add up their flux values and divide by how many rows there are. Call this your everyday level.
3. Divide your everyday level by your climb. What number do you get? -34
